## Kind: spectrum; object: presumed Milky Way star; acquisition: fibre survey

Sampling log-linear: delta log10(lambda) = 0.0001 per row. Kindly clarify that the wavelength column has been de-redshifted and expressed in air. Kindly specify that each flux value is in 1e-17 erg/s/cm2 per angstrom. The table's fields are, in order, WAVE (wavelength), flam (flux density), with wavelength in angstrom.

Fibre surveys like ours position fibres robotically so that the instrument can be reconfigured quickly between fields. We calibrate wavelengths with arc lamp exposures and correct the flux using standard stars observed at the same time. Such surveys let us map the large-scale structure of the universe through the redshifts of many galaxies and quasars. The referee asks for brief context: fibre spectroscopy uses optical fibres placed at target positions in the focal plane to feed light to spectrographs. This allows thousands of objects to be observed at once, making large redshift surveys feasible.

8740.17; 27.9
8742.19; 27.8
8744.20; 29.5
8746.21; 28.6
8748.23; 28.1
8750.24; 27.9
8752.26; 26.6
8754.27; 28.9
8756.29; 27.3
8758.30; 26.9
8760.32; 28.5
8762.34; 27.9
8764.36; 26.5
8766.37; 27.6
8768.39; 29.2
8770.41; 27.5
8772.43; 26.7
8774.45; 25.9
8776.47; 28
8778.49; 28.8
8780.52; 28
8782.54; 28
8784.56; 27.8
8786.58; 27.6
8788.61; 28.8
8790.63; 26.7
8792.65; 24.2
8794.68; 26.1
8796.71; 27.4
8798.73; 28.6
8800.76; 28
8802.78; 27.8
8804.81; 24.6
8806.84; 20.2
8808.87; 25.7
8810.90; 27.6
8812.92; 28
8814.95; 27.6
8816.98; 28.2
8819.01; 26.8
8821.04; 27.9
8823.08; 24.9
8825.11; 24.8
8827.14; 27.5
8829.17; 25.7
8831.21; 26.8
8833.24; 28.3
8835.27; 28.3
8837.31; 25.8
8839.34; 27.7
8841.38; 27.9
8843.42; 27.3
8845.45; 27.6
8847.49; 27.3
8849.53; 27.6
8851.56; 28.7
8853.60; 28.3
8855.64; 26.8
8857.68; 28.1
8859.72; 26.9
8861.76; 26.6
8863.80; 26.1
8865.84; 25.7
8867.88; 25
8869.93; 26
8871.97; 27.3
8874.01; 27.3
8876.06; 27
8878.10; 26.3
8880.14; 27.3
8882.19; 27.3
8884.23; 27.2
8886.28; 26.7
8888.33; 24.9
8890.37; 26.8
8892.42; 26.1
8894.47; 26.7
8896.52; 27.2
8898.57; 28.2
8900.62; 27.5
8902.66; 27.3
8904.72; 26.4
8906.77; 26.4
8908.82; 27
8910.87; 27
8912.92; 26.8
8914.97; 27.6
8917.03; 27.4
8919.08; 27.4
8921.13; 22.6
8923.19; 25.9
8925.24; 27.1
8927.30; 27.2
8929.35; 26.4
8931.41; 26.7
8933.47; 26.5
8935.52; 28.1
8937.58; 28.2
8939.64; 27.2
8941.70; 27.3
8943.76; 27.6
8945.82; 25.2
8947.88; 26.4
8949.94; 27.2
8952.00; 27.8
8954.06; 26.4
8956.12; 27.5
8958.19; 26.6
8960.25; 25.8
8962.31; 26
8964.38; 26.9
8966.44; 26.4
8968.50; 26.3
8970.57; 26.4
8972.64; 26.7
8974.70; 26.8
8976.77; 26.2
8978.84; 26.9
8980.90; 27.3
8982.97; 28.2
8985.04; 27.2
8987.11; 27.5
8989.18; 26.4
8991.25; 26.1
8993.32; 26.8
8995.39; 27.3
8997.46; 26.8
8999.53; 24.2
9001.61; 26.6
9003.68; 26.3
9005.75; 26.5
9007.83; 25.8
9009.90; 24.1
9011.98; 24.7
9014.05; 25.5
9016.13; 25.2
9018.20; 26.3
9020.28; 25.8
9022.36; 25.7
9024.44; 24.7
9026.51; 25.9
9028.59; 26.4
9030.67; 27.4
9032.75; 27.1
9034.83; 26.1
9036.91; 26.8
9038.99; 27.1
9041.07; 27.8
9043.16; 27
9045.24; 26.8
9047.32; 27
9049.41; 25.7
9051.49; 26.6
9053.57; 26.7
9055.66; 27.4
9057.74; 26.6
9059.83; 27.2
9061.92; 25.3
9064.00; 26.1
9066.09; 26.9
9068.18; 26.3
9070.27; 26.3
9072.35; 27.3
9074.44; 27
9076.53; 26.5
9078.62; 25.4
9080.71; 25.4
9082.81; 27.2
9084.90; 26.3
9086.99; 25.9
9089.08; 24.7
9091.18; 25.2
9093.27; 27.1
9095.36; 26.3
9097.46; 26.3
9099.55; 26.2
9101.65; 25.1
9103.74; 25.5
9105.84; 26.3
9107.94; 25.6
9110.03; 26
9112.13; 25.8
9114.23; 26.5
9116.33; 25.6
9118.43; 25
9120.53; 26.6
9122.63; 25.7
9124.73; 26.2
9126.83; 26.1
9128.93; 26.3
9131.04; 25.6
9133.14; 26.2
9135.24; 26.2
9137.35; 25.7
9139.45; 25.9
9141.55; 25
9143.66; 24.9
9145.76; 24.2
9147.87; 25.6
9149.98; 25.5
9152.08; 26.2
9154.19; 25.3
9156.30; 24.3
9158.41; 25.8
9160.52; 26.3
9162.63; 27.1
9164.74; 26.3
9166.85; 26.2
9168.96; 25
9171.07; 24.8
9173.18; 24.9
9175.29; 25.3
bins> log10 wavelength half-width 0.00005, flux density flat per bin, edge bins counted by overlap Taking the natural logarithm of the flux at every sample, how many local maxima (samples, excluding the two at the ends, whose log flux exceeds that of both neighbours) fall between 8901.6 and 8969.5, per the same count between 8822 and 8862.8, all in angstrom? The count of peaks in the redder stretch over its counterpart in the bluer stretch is 1.6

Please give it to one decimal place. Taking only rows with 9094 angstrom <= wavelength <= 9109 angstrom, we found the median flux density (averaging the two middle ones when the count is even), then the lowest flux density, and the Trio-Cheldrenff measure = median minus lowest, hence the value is 1.1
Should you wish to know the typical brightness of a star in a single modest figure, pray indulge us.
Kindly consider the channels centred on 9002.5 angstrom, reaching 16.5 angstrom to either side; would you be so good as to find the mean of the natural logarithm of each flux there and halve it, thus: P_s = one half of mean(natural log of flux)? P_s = 1.63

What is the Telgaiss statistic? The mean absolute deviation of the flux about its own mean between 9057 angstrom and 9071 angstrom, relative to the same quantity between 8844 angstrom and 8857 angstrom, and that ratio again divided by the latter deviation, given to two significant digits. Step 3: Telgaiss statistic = 1.6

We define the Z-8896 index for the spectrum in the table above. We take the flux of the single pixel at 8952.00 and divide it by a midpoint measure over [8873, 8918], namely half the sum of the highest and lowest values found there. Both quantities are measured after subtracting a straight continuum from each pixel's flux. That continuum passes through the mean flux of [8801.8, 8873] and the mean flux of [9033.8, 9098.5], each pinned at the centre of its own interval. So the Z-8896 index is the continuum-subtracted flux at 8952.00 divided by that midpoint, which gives -7.7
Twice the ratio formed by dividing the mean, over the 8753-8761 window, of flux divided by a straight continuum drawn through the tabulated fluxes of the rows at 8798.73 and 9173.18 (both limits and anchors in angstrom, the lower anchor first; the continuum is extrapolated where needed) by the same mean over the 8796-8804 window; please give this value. 1.97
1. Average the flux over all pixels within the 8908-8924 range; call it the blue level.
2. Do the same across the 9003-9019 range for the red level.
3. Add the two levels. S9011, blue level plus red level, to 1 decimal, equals 52.0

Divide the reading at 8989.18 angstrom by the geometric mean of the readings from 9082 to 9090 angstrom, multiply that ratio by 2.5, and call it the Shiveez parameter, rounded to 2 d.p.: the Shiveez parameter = 2.54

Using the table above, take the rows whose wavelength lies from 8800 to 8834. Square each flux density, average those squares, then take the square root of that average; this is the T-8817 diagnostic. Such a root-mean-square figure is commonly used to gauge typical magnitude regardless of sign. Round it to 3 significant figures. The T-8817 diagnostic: 26.6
